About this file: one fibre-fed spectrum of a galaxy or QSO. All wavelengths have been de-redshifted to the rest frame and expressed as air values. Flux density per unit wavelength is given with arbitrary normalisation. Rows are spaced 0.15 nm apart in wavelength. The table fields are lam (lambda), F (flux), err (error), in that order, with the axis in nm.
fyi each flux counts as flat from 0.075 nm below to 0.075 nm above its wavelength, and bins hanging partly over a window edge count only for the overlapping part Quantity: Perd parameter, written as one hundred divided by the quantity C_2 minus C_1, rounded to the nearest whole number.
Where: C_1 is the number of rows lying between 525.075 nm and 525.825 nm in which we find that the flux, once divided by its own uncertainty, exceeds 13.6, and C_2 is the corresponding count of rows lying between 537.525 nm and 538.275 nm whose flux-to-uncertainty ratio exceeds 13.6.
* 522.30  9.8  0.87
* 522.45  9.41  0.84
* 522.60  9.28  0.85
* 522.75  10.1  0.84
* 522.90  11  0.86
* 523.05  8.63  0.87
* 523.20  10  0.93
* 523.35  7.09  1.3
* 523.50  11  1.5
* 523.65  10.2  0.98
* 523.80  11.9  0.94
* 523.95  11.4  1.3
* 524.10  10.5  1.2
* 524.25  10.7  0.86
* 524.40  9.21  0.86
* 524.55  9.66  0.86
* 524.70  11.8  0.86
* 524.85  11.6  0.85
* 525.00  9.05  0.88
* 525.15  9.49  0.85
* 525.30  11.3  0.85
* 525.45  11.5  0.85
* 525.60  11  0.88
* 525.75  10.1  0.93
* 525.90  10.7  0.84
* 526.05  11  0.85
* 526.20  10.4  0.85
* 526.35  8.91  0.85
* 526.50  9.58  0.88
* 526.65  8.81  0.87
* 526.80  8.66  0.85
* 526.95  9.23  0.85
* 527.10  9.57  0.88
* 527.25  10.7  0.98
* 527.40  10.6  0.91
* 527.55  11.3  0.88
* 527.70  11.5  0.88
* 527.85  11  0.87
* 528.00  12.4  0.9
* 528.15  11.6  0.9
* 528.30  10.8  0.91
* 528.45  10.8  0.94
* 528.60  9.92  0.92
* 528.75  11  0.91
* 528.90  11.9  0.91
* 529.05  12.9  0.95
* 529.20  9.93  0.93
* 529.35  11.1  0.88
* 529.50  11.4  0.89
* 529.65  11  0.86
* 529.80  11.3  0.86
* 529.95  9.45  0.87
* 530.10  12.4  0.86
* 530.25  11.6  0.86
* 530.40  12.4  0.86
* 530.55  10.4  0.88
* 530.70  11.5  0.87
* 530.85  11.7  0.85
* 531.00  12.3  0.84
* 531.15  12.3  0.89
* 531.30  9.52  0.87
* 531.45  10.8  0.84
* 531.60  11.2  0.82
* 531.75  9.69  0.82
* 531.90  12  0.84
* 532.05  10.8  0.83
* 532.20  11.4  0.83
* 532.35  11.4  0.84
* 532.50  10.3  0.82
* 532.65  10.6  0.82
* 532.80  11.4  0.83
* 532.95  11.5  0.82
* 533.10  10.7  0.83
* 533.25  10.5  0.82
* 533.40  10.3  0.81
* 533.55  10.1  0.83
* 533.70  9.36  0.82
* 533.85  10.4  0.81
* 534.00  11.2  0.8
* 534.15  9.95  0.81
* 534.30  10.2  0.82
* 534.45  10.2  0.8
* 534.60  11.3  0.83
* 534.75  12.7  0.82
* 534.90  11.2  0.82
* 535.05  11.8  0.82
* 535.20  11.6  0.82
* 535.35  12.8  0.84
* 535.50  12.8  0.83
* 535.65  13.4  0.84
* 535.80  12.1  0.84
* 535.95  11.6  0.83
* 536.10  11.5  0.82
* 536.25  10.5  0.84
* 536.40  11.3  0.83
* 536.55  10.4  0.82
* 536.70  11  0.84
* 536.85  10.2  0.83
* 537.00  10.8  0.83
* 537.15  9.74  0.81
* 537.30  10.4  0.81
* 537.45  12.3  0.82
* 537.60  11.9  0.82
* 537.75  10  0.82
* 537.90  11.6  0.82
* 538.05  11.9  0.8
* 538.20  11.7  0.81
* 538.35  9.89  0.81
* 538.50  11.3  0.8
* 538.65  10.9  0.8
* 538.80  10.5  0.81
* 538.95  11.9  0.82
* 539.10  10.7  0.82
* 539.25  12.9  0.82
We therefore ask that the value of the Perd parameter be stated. 25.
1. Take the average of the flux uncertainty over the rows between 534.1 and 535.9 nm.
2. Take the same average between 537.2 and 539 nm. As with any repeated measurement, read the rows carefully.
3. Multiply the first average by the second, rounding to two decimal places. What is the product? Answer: 0.67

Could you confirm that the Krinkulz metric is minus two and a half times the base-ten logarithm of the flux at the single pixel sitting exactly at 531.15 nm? -2.72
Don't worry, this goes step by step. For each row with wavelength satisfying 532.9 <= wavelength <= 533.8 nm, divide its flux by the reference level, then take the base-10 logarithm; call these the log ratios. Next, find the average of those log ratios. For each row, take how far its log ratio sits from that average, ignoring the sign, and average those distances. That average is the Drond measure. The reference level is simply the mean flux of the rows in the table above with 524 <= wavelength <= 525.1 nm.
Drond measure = 0.020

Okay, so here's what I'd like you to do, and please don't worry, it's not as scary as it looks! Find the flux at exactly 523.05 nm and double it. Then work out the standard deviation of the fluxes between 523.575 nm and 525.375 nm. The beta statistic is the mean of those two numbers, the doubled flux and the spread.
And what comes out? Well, 9.1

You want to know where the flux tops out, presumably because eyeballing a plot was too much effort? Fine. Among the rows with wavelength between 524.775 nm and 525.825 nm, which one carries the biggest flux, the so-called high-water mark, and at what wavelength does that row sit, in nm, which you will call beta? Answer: 524.85 nm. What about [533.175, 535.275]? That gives 534.75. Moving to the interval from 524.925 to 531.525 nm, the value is 529.05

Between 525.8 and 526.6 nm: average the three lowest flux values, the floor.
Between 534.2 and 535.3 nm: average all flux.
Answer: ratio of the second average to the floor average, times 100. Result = 117.2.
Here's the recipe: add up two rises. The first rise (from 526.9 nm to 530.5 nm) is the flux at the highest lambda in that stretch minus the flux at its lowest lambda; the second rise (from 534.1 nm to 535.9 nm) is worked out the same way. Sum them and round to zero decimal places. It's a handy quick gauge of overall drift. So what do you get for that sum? 5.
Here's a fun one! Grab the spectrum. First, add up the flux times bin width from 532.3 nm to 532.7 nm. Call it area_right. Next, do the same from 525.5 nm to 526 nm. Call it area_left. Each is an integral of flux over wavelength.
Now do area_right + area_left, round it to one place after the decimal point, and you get 9.6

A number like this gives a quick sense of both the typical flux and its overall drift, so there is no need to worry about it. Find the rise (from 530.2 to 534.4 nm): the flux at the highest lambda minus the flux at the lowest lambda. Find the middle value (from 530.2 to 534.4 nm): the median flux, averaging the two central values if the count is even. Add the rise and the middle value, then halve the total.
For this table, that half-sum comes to 4.7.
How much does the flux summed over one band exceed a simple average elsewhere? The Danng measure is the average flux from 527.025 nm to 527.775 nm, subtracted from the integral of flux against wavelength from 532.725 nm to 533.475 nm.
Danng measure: -2.6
